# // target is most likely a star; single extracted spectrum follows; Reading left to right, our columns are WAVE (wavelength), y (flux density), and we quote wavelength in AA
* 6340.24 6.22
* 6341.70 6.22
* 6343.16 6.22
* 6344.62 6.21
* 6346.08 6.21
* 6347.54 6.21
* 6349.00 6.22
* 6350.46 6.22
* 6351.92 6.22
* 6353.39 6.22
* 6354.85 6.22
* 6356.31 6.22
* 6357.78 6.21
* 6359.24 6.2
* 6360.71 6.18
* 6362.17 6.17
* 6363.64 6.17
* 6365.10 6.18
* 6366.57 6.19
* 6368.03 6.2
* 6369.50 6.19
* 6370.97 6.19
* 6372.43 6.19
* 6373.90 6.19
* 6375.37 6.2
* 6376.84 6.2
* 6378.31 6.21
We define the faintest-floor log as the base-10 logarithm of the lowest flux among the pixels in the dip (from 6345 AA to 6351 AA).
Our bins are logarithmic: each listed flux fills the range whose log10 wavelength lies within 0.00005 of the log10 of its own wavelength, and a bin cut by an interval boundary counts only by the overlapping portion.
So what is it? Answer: 0.793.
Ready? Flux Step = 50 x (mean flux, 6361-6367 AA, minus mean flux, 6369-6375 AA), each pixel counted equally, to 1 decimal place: -0.6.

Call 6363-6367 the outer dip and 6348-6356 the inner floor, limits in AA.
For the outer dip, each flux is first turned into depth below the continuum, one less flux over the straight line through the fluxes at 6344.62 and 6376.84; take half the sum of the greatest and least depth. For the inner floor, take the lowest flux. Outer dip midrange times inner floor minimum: 0.024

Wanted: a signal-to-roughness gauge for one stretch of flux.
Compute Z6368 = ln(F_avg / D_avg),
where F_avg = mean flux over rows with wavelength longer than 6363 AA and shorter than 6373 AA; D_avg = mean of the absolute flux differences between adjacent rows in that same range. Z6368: 6.8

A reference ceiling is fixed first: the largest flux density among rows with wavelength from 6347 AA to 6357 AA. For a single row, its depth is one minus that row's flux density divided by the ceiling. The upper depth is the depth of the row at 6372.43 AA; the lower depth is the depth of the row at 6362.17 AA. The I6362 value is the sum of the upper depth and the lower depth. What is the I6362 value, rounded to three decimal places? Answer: 0.013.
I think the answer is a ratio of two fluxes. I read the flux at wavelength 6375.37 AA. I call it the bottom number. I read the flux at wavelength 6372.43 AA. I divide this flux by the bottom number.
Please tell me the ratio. 1.00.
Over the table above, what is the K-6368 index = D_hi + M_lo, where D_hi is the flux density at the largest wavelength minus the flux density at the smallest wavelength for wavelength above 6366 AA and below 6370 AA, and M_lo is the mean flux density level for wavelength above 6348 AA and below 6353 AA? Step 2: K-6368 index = 6.22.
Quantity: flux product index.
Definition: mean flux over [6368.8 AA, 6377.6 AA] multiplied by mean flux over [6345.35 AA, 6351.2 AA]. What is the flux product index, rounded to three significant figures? 38.5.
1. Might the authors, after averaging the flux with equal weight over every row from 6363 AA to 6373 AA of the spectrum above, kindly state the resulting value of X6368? 6.19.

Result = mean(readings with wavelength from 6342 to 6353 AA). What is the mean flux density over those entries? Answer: 6.22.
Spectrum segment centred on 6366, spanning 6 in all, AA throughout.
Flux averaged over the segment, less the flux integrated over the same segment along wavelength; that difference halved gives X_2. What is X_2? -15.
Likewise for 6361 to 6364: -6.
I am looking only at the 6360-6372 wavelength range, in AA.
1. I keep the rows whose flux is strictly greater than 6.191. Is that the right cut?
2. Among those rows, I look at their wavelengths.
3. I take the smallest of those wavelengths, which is 6368.03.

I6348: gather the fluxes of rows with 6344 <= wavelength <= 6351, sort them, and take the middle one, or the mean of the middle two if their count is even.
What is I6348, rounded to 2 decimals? 6.21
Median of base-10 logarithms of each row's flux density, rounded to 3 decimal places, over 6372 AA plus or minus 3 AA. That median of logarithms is 0.792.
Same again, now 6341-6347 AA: 0.793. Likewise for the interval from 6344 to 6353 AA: 0.793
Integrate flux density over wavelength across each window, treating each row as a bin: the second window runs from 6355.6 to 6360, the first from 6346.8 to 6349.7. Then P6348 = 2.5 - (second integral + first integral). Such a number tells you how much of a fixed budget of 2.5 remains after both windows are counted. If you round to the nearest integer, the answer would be -43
